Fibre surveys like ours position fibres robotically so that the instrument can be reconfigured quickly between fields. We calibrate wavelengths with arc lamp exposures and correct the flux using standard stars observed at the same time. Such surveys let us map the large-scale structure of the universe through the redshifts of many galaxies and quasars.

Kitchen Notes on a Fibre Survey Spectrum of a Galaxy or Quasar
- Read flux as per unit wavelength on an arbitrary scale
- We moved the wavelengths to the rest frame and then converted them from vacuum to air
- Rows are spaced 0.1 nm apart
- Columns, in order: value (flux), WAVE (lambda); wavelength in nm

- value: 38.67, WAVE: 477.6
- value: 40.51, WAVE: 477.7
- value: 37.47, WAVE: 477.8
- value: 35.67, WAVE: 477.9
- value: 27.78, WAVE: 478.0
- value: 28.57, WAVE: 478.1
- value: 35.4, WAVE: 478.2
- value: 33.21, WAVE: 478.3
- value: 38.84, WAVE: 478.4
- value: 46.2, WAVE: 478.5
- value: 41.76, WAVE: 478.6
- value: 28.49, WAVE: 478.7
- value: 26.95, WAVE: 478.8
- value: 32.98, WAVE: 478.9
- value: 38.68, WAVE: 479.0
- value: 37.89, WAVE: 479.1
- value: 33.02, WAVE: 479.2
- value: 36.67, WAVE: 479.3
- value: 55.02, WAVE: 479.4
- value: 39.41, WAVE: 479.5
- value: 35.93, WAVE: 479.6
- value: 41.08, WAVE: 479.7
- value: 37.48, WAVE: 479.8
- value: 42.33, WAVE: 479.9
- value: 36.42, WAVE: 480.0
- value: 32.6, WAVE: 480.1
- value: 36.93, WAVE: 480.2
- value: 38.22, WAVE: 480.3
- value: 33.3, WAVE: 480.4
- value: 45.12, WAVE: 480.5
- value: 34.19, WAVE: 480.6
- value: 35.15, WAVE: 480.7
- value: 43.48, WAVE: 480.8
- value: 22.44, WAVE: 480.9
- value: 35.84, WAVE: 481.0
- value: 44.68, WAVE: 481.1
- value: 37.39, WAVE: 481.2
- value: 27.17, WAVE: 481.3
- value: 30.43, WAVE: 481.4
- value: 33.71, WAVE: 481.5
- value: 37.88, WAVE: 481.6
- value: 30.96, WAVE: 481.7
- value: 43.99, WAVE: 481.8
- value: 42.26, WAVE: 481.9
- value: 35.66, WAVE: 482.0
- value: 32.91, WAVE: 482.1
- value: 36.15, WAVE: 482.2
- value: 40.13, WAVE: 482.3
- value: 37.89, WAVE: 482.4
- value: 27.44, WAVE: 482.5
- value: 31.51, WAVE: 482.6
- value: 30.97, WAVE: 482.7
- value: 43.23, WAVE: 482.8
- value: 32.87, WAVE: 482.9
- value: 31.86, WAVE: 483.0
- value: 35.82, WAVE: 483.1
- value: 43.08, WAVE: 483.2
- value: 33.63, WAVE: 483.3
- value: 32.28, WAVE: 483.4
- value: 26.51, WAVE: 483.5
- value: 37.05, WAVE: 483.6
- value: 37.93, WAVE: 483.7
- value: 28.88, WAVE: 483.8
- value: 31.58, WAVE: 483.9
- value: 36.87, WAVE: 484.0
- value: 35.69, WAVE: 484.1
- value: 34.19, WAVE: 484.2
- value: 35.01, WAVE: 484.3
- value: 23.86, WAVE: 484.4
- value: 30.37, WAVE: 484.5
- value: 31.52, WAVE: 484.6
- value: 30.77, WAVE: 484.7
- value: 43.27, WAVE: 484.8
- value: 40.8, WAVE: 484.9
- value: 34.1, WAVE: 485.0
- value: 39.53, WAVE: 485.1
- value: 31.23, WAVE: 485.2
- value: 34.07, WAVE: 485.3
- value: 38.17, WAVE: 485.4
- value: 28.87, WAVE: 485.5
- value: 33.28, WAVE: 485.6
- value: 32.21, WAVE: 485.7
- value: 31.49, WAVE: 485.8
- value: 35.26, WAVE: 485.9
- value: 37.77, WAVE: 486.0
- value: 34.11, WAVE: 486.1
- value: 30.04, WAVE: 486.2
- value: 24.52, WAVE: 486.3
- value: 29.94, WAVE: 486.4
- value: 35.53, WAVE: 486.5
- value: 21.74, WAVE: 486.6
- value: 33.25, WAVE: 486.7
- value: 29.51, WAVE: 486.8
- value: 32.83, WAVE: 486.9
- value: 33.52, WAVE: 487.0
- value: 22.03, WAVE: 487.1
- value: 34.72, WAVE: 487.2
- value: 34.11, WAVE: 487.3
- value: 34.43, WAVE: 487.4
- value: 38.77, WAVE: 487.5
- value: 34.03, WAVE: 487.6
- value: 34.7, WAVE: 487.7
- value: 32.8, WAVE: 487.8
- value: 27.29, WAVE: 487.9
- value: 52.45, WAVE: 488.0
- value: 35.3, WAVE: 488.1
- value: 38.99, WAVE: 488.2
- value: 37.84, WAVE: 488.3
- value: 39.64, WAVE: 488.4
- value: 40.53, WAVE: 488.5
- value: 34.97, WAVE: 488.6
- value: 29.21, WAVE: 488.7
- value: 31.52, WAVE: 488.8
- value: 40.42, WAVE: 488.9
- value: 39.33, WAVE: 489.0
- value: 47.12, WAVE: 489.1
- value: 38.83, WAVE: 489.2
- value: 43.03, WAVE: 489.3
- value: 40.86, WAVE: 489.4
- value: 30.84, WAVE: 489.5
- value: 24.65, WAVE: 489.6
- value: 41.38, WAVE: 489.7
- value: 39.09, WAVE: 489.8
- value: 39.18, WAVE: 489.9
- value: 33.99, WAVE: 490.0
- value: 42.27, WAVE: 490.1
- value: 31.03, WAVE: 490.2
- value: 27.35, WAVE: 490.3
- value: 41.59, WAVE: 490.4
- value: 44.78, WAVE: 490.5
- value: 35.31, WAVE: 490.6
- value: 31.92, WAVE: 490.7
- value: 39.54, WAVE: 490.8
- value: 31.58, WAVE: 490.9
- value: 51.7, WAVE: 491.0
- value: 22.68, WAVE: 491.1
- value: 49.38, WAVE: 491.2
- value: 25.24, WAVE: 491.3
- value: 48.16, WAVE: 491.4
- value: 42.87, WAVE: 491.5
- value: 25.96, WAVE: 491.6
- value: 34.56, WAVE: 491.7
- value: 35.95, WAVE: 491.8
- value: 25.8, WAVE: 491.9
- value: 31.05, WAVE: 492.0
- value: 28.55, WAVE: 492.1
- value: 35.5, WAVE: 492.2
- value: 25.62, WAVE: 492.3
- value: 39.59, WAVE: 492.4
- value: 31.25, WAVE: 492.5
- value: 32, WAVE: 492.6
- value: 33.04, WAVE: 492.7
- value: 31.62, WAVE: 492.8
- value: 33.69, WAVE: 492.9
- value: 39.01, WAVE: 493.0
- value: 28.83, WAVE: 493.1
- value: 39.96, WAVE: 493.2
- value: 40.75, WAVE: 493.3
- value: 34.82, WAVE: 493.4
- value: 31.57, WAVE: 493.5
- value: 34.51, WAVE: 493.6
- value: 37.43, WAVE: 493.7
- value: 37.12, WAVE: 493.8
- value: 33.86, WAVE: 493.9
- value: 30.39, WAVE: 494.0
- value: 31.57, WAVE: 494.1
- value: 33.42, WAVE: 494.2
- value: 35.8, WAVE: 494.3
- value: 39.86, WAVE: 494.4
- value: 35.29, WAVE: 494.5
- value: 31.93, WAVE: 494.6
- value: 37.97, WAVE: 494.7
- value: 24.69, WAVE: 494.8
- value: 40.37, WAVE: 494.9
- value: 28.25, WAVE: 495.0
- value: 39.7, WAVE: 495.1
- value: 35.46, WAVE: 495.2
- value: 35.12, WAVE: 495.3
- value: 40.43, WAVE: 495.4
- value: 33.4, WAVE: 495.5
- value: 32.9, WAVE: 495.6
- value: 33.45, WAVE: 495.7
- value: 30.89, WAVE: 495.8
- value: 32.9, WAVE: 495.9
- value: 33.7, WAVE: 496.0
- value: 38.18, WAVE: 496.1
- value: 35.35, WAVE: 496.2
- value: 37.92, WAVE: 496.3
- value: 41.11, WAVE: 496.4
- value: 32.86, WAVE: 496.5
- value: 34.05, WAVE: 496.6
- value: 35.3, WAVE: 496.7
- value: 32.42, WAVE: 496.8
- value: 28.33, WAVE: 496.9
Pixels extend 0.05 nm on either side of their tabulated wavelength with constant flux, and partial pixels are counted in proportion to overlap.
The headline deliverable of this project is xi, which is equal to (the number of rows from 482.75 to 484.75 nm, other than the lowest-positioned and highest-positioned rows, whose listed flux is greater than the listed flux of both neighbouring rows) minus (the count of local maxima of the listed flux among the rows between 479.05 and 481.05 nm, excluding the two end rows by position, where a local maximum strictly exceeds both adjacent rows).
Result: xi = -1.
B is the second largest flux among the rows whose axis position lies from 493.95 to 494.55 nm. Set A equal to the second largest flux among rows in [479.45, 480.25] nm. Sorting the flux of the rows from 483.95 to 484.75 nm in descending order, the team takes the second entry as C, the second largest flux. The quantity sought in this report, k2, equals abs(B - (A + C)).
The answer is 41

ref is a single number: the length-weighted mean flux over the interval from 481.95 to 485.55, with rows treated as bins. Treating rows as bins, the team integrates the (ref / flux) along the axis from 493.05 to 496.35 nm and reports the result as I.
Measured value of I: 3.3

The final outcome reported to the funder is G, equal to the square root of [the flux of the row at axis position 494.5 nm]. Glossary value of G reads 5.9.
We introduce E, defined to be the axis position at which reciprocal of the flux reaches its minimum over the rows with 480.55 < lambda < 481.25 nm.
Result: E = 481.1 nm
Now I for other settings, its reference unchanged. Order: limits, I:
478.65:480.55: 1.8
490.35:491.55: 1.1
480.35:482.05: 1.7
